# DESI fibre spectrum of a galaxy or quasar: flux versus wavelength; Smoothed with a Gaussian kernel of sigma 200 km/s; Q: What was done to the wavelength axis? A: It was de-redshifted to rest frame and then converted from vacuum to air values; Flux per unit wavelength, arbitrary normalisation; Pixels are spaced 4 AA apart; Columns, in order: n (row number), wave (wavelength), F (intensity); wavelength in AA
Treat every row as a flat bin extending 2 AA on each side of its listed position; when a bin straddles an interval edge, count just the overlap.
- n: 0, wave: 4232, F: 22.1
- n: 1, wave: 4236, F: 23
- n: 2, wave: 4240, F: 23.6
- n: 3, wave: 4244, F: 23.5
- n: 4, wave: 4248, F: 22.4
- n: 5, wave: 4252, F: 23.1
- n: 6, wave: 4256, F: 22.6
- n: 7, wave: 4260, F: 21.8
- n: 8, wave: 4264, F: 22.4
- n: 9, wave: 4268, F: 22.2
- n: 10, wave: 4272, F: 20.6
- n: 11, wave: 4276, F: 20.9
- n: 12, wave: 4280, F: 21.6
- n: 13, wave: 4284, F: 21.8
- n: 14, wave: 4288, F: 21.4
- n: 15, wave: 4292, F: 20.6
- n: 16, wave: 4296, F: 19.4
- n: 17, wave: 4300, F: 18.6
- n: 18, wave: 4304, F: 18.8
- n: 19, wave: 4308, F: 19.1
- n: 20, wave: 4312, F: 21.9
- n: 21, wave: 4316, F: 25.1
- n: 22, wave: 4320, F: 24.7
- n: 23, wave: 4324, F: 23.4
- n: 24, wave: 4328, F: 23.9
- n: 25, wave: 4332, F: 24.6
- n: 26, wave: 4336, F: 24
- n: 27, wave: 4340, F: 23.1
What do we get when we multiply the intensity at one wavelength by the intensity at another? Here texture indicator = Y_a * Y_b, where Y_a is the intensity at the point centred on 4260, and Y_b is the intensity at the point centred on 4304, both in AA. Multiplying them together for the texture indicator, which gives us 410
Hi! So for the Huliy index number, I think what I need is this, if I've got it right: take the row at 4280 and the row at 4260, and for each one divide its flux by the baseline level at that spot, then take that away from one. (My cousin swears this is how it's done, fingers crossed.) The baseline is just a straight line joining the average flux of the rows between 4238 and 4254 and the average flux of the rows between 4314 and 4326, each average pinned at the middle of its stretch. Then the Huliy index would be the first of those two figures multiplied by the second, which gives 0.0061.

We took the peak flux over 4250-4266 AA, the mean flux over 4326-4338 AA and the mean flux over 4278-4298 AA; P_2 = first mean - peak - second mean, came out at -19.9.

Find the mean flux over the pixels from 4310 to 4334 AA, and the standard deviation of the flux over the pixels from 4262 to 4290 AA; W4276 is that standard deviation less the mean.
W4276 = -23.3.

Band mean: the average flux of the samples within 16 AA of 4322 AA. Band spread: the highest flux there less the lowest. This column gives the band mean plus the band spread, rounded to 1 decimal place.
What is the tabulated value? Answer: 29.3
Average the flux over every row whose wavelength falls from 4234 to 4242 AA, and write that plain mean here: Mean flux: 23.3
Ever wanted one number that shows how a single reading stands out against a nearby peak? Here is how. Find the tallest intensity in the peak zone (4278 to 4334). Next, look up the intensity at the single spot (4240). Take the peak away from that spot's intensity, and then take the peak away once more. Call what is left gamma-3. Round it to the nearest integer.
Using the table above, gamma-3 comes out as -27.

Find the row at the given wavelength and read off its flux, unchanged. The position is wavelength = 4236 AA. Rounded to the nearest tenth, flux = 23.0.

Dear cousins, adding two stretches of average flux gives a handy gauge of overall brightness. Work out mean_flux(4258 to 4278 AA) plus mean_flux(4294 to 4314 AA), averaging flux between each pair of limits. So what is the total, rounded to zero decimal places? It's 41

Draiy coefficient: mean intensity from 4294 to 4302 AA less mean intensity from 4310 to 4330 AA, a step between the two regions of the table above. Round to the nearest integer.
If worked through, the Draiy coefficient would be -5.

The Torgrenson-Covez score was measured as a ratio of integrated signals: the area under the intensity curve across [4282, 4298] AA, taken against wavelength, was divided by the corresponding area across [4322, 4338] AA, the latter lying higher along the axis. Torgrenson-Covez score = 0.87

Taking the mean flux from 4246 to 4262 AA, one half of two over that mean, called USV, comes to 0.0445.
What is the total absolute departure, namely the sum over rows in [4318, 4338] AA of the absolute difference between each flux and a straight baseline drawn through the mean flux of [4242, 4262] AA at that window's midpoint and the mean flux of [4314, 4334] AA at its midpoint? 2.6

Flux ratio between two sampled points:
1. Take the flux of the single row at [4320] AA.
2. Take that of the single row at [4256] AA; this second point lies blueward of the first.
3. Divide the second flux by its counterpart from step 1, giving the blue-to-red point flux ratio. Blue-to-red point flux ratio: 0.91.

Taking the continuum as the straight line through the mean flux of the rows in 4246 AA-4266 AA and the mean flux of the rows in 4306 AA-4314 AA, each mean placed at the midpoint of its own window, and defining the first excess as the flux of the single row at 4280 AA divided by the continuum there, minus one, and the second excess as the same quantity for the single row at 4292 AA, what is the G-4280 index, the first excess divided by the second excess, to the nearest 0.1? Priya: 0.0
